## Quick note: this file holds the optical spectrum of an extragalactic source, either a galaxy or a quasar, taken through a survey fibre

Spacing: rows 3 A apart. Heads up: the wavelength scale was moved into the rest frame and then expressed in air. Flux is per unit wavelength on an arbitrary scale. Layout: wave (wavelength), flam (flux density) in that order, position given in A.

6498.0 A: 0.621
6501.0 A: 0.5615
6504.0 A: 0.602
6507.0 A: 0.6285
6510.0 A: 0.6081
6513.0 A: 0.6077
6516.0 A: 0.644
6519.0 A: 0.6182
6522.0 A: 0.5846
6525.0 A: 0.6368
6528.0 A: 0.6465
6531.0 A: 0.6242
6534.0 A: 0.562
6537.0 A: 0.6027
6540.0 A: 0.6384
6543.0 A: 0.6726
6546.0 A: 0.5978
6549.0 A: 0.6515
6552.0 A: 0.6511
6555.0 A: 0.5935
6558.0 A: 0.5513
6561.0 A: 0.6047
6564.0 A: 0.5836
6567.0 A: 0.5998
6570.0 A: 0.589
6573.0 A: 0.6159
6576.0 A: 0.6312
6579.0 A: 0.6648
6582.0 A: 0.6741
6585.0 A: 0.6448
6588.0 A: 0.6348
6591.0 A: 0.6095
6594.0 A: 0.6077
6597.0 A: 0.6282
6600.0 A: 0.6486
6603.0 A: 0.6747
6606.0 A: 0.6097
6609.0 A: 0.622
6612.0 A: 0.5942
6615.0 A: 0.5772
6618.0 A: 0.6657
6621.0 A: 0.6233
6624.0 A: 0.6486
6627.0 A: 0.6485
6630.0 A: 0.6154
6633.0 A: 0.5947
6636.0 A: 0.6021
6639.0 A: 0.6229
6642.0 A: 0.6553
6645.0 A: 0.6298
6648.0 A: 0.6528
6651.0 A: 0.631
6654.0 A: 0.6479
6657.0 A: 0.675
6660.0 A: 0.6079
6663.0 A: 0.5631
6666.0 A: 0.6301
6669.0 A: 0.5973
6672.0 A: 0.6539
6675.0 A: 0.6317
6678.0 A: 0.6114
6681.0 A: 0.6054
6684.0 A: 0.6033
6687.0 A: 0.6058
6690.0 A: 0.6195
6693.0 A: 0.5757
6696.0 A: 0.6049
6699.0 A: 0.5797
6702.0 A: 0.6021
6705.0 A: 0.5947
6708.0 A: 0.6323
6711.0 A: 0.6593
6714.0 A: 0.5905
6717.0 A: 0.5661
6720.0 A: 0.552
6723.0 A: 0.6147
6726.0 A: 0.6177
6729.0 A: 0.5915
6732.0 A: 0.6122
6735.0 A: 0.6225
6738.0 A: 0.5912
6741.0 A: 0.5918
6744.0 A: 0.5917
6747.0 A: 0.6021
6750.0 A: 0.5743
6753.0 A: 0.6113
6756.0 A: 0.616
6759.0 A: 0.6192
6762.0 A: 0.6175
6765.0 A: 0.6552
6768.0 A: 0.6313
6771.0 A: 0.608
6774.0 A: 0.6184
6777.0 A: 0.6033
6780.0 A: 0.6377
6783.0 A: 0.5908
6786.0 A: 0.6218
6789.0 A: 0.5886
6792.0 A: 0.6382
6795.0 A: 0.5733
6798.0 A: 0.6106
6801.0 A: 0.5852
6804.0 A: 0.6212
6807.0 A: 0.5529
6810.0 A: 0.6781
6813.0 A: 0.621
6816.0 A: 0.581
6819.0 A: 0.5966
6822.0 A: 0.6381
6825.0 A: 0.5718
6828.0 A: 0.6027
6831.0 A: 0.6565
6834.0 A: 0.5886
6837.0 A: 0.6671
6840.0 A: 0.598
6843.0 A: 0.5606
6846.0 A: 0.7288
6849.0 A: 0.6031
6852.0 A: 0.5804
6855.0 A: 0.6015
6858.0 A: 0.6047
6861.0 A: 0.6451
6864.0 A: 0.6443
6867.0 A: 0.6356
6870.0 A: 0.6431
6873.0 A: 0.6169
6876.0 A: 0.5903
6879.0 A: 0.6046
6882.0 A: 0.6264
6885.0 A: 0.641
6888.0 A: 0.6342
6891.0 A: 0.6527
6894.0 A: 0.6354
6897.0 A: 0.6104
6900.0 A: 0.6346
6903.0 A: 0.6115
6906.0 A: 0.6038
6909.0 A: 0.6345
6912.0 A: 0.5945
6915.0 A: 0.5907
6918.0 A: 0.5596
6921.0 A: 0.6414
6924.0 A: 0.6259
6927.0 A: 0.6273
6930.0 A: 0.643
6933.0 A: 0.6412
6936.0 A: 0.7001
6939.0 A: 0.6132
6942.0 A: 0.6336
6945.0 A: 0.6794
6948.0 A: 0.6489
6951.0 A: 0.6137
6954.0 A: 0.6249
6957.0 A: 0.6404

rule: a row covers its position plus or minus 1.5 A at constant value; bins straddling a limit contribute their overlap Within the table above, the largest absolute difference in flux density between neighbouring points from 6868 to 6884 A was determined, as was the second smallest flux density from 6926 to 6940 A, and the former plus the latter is 0.654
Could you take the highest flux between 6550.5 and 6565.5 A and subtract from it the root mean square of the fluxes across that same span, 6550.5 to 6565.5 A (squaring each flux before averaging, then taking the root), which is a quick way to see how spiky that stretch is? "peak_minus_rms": 0.053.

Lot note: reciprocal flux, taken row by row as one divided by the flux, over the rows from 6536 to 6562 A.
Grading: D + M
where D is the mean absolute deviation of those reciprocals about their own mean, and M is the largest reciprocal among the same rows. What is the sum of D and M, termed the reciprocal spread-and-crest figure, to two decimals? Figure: 1.90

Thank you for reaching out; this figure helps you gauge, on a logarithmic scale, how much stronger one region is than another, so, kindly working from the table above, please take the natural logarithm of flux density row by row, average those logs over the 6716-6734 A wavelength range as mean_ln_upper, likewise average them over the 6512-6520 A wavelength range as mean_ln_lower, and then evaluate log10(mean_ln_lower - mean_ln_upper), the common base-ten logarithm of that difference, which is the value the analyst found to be -1.29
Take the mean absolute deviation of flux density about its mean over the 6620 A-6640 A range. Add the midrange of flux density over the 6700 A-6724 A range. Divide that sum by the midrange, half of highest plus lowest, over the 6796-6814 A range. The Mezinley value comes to 1.01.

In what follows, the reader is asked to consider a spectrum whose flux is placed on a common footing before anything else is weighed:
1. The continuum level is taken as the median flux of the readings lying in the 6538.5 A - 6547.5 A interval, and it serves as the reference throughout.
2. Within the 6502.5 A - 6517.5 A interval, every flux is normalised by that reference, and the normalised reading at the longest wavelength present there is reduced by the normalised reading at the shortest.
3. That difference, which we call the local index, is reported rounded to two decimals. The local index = 0.07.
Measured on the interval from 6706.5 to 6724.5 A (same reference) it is -0.03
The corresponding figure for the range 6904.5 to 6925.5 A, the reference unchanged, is 0.03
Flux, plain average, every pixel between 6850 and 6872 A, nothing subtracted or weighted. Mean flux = 0.622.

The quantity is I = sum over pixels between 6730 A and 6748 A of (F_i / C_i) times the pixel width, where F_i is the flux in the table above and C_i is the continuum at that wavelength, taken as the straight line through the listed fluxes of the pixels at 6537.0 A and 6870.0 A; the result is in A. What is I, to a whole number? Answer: 17 A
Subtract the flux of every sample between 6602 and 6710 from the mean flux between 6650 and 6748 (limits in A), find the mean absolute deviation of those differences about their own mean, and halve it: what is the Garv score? 0.0114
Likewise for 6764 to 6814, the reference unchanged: 0.0117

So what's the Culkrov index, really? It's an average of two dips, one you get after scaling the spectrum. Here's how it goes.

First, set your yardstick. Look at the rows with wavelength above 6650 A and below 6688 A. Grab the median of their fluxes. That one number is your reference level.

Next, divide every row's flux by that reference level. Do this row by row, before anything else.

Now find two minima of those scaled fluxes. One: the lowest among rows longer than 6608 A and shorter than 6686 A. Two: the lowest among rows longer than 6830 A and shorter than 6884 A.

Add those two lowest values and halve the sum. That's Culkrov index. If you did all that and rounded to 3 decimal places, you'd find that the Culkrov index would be 0.919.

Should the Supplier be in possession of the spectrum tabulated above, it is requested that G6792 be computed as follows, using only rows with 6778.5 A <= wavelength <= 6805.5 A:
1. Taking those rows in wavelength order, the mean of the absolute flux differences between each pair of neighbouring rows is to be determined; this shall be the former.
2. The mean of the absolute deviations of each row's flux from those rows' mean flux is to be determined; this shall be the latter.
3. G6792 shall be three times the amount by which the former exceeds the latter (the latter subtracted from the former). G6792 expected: 0.060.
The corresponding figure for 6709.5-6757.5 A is 0.011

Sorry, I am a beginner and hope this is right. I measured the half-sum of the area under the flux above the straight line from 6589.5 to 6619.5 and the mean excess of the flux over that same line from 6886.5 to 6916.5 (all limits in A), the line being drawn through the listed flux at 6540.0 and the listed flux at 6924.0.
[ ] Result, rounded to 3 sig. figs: -0.191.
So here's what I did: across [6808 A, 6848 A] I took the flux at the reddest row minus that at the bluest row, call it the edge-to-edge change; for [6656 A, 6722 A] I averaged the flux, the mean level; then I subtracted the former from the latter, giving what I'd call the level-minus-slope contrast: 0.56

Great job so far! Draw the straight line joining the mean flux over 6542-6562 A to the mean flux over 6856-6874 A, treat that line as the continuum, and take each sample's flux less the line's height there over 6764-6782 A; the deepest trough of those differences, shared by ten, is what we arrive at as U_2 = -0.0024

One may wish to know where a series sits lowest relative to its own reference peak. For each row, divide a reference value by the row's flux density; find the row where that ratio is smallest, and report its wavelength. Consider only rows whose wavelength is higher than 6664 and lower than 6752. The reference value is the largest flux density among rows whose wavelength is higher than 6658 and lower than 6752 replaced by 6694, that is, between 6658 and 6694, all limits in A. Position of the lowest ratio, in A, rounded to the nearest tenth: 6711.0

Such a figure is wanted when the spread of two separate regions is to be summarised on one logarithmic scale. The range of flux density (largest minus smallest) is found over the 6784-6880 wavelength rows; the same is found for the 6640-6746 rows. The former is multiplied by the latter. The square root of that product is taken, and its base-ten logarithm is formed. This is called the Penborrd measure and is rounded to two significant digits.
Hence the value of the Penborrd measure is -0.83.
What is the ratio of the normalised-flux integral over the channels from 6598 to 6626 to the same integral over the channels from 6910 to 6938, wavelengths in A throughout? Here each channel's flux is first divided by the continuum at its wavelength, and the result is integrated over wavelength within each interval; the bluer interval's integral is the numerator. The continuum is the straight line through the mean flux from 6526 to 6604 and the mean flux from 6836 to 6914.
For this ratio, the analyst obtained 1.01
